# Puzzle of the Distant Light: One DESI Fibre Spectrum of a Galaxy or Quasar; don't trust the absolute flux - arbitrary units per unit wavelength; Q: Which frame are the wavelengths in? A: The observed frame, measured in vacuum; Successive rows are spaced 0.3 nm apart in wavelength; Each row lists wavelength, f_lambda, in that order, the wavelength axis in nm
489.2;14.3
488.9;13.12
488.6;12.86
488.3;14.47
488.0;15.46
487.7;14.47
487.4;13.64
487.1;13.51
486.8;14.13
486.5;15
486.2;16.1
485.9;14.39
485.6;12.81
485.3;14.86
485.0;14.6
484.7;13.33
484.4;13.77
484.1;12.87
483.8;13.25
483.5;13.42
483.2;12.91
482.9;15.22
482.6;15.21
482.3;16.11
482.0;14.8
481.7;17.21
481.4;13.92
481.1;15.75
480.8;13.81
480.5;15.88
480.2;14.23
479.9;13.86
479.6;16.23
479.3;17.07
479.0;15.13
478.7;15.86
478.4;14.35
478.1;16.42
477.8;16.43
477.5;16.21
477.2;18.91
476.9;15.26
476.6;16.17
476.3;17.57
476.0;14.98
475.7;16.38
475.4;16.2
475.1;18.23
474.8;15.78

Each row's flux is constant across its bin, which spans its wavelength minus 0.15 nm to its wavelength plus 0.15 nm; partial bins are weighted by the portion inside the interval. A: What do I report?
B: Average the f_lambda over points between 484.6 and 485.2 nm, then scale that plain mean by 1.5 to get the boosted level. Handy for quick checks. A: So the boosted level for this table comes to 21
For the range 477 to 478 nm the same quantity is 26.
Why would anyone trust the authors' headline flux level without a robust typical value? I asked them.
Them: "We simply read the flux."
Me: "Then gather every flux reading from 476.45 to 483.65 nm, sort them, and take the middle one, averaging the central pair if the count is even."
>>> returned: 15.5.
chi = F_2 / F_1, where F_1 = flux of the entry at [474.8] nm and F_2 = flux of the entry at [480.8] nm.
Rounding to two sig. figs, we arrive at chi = 0.88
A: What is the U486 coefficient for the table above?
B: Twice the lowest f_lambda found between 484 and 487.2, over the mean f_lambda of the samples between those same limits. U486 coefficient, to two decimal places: 1.81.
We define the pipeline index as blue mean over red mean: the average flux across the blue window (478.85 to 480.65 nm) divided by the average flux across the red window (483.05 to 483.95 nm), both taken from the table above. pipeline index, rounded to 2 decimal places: 1.17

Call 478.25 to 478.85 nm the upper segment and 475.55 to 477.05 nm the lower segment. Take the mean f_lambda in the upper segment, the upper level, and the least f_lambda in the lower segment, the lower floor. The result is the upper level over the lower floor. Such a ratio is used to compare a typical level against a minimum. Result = 1.01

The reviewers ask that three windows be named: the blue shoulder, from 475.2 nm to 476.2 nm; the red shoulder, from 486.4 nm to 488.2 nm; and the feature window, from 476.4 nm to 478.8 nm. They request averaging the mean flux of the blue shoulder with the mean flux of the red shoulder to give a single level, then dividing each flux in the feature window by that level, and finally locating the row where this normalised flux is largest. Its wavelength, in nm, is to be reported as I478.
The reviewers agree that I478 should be 477.2 nm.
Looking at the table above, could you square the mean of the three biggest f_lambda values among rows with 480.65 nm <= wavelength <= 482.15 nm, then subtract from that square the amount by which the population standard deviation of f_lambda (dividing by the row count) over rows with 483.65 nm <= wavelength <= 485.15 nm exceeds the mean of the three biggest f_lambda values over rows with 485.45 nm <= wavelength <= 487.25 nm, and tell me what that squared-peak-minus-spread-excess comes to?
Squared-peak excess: 268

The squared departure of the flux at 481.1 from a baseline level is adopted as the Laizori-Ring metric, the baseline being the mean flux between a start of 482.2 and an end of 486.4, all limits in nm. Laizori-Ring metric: 2.4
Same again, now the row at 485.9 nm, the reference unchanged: 0.0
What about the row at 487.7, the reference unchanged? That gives 0.1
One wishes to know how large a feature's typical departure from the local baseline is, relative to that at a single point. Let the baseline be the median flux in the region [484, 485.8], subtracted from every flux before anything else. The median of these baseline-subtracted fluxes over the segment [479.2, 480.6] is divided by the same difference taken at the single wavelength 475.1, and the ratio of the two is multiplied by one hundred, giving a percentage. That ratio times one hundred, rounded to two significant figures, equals 50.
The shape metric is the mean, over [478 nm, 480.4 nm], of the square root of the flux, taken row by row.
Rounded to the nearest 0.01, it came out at 3.92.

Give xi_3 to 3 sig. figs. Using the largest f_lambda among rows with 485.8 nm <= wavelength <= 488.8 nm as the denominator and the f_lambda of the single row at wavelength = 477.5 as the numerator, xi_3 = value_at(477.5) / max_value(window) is 1.01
